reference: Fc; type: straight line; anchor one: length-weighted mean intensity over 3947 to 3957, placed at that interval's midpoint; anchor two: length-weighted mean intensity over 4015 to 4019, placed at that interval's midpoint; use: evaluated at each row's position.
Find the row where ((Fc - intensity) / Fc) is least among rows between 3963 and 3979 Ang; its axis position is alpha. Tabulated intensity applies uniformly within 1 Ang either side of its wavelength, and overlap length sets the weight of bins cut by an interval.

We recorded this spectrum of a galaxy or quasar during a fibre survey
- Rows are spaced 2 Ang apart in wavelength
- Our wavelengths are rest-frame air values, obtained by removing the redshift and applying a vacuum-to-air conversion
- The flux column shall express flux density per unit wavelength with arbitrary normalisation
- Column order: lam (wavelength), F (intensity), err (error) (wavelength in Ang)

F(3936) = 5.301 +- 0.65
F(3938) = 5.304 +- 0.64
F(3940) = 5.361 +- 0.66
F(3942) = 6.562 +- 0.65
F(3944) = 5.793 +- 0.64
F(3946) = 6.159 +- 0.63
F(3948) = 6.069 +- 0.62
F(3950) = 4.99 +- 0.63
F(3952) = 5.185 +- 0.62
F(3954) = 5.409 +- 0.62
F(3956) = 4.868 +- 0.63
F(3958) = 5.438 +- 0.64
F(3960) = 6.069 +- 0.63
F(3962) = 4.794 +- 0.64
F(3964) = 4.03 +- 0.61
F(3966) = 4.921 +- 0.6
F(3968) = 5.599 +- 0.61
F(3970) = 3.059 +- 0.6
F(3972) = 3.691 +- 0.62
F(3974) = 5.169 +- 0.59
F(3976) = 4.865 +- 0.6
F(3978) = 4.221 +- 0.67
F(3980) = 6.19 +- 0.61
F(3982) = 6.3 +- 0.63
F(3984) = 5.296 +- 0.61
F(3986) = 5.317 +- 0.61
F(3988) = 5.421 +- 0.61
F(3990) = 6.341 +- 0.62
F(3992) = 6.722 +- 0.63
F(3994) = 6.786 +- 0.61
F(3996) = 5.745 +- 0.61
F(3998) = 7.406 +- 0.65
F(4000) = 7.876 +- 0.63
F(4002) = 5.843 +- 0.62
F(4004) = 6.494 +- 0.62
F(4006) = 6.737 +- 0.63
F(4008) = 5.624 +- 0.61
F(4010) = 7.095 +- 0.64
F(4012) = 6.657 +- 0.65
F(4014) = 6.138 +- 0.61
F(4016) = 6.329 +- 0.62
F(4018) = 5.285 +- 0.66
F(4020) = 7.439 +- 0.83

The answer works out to 3968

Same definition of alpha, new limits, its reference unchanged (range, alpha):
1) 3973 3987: 3982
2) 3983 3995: 3994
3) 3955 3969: 3960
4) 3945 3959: 3946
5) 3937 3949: 3942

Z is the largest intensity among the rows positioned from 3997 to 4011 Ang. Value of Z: 7.876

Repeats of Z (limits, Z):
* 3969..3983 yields 6.3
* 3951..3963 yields 6.069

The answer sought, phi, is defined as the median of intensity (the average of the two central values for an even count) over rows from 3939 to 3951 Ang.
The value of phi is 5.9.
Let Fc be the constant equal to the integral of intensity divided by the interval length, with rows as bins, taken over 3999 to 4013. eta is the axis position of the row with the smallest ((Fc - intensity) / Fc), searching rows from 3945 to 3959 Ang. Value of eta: 3946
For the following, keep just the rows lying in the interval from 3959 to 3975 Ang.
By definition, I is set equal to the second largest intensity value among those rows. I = 5.599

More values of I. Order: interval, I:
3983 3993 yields 6.341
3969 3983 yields 6.19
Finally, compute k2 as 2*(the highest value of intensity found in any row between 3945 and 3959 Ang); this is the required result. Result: 12.3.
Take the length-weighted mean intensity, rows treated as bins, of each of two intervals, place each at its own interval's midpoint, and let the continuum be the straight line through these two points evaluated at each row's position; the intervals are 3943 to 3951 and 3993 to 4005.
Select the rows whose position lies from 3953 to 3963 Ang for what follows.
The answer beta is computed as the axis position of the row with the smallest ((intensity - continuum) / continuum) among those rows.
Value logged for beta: 3962 Ang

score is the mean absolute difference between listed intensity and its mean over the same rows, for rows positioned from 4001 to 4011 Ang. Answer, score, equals 0.50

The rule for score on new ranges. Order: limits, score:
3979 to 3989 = 0.43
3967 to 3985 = 0.87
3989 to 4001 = 0.55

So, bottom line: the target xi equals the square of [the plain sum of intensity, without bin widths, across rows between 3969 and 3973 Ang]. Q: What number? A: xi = 46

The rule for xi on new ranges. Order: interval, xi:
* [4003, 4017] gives 2032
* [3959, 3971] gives 811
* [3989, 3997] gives 655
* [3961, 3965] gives 78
